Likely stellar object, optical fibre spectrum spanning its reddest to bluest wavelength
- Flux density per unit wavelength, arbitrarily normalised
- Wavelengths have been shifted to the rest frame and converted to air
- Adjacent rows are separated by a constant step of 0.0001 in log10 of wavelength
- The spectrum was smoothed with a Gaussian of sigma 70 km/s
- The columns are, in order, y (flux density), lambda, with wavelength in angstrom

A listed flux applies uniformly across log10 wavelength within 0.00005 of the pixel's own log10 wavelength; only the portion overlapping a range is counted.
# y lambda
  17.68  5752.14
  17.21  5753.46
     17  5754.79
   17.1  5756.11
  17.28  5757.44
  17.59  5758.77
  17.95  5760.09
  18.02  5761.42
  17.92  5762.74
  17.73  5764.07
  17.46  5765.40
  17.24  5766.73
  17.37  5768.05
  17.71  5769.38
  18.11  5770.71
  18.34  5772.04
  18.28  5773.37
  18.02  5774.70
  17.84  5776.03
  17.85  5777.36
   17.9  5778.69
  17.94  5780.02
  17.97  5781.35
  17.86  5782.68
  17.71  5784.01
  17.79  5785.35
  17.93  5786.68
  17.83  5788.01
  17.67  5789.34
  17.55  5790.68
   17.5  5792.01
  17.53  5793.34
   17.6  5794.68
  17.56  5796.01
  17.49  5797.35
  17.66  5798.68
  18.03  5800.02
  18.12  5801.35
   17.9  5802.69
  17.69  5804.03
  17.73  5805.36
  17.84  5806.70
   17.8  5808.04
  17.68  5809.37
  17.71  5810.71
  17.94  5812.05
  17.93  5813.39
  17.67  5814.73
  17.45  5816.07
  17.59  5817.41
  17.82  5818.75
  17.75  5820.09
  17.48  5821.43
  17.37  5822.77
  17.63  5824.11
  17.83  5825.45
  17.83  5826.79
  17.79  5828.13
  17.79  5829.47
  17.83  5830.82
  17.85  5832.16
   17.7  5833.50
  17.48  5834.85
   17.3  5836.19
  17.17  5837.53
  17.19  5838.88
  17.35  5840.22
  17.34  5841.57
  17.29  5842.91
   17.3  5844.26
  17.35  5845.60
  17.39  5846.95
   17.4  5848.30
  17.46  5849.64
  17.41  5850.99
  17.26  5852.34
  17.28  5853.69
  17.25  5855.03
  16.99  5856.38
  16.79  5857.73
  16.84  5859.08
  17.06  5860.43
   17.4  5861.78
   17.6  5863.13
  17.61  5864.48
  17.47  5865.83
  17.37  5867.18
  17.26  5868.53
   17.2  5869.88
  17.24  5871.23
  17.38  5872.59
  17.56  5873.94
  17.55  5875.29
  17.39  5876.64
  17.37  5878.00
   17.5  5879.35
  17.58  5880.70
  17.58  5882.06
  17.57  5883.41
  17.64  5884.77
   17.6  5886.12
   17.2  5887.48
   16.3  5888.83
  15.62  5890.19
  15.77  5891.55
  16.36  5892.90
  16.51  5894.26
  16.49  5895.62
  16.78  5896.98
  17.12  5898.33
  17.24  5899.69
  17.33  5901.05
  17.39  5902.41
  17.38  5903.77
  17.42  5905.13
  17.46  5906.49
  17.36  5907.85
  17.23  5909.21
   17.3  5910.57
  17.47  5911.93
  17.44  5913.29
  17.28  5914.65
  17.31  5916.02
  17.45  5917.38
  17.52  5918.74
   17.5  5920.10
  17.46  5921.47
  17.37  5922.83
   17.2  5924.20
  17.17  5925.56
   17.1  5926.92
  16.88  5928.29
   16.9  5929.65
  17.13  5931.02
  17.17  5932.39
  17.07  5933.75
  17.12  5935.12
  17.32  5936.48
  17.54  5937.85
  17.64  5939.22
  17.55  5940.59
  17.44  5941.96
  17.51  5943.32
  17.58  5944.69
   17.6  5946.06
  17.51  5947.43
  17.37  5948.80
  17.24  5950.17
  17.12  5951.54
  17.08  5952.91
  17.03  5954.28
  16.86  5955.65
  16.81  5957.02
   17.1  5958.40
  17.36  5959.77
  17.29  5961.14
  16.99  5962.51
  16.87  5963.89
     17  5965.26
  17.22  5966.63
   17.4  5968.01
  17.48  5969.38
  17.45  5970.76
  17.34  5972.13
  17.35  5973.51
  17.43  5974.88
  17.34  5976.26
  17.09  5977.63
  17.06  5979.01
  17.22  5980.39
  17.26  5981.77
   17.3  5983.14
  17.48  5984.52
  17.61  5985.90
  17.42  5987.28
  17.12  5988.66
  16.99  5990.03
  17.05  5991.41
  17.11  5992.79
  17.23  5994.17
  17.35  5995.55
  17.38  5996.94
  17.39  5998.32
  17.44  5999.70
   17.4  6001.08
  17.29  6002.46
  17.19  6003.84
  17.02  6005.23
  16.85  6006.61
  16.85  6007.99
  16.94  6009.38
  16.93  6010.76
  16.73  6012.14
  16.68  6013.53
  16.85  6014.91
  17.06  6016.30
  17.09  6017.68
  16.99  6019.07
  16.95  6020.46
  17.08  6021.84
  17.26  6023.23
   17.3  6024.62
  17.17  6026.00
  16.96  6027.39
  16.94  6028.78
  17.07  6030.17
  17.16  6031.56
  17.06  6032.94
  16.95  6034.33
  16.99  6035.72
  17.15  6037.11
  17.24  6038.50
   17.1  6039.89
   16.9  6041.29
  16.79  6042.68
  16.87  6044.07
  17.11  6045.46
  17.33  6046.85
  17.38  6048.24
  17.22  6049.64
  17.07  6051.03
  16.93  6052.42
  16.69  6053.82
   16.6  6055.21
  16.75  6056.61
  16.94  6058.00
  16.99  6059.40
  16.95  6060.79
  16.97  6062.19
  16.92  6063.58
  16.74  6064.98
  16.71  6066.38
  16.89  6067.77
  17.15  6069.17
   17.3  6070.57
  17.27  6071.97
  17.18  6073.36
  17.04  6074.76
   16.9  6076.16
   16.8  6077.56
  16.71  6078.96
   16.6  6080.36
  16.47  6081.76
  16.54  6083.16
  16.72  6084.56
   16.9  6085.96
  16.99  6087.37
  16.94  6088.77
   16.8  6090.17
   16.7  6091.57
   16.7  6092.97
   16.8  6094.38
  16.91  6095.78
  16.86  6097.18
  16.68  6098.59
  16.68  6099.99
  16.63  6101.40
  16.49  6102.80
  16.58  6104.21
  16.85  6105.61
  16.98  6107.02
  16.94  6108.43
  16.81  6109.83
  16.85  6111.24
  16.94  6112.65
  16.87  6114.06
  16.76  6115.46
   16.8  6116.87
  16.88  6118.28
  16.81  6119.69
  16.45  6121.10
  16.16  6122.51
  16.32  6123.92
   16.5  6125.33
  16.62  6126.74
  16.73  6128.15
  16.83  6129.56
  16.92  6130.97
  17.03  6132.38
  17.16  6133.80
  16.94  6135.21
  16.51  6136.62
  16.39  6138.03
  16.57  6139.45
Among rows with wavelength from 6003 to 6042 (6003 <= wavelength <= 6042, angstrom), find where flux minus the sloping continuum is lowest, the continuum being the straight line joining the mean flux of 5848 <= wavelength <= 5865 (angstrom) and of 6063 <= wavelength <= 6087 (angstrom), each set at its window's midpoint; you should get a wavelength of 6013.53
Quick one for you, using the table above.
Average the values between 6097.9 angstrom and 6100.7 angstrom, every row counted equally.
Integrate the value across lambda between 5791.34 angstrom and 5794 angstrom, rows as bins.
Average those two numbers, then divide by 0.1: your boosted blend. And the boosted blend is 317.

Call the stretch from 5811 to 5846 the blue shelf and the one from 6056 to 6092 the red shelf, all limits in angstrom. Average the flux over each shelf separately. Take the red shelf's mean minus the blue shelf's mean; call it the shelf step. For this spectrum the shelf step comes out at -0.70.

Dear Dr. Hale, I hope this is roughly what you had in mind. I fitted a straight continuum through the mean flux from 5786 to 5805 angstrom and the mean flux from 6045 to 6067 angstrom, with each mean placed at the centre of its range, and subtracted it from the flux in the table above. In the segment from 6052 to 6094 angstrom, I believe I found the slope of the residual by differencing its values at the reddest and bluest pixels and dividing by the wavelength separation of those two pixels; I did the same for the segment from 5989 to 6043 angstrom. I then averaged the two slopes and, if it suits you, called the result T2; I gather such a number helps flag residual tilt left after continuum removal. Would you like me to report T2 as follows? -0.002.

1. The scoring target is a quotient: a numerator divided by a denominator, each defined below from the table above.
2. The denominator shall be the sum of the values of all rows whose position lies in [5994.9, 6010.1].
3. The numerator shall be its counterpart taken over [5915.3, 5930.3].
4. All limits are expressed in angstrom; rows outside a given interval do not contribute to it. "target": 1.004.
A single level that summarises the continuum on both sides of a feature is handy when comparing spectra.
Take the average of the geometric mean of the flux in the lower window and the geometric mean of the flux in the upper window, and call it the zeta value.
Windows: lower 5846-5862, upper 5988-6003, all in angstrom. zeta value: 17.2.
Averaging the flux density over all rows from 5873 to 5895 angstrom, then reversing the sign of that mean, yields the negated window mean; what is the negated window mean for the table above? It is -17.1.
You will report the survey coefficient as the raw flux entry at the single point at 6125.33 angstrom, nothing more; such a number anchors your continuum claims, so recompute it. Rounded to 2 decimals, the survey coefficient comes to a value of 16.50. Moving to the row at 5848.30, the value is 17.40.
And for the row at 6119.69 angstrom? 16.81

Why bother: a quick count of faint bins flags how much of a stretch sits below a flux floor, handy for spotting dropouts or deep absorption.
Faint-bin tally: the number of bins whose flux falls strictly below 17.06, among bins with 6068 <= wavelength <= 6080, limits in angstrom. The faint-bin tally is 4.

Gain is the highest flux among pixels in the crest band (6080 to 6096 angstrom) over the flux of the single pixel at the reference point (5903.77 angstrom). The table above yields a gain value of 0.98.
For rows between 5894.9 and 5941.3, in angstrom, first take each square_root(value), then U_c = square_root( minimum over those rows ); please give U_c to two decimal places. 2.02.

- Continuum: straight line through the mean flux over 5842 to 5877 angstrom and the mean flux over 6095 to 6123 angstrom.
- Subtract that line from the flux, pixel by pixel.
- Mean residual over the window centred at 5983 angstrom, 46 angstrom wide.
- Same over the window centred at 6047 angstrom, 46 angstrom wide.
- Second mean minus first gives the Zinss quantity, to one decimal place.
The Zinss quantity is -0.1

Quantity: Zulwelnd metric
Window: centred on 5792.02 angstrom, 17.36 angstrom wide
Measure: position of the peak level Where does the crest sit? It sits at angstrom 5800.02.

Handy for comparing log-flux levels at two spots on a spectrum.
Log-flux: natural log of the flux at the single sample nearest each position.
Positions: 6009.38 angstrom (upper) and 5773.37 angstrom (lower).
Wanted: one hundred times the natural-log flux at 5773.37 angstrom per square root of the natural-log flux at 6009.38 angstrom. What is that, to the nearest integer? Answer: 173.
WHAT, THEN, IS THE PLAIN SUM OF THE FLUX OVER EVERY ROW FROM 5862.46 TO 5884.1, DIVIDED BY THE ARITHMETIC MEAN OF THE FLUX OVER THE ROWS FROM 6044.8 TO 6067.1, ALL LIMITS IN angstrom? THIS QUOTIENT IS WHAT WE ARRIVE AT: 16.5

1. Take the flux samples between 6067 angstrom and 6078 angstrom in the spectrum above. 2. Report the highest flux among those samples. 17.3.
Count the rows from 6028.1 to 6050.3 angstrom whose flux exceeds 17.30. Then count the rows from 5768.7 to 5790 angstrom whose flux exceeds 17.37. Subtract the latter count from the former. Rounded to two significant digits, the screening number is -14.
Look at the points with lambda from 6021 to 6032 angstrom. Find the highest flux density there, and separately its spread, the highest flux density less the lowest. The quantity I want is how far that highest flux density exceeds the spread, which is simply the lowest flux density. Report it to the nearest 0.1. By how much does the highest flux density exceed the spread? 16.9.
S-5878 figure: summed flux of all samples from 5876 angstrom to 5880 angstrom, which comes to 52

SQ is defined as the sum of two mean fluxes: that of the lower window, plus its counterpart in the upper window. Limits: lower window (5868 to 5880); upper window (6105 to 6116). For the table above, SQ 34.26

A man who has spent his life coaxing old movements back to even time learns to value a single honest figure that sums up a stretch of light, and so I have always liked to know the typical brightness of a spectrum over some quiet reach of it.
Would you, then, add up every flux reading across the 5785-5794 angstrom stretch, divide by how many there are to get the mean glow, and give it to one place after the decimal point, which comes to 17.7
